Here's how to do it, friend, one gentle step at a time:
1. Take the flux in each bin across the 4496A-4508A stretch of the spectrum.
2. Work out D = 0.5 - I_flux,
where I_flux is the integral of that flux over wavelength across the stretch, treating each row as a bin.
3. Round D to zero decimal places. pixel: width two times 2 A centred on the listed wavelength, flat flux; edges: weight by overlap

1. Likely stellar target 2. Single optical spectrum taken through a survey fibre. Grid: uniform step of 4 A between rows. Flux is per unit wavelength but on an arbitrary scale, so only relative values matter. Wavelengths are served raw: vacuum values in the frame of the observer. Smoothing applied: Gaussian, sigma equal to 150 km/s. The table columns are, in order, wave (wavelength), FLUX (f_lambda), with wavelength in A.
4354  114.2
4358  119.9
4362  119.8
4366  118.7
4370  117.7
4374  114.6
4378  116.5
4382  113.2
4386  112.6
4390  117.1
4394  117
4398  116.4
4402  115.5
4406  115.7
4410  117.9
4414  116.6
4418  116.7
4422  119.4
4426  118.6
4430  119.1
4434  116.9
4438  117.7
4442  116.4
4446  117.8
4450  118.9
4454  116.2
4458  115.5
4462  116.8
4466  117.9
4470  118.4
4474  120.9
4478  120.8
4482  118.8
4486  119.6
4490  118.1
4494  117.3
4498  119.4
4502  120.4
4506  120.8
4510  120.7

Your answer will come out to -1442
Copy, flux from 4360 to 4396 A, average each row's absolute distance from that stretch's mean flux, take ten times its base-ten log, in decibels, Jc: 2.8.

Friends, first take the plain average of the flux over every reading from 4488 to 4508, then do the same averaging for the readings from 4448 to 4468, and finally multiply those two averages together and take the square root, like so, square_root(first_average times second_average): 118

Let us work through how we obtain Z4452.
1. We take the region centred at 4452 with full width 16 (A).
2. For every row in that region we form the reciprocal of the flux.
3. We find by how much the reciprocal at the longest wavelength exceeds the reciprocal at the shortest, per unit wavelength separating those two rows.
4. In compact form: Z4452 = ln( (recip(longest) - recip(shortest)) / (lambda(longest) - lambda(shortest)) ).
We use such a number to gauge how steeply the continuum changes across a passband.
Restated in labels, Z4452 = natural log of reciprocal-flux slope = -11.2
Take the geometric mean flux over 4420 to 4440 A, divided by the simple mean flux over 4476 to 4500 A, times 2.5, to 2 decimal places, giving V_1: 2.49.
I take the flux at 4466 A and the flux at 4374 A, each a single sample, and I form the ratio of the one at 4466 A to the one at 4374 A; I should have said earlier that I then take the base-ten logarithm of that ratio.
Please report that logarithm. 0.012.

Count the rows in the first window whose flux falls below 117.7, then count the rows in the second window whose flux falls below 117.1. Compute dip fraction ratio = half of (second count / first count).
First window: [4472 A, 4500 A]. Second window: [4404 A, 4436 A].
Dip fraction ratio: 2.0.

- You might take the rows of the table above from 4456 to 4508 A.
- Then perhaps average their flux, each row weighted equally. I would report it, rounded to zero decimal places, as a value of 119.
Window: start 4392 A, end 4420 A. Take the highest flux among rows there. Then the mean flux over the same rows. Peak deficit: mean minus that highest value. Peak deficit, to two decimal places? -1.36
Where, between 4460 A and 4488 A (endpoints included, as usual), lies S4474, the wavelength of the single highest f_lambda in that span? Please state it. 4474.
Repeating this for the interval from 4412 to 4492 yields 4474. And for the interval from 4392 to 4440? 4422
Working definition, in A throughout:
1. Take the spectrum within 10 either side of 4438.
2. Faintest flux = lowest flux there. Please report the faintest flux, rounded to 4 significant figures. 116.4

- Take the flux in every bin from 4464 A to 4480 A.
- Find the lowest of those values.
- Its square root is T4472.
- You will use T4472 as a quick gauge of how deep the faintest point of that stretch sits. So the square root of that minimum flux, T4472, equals 10.9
